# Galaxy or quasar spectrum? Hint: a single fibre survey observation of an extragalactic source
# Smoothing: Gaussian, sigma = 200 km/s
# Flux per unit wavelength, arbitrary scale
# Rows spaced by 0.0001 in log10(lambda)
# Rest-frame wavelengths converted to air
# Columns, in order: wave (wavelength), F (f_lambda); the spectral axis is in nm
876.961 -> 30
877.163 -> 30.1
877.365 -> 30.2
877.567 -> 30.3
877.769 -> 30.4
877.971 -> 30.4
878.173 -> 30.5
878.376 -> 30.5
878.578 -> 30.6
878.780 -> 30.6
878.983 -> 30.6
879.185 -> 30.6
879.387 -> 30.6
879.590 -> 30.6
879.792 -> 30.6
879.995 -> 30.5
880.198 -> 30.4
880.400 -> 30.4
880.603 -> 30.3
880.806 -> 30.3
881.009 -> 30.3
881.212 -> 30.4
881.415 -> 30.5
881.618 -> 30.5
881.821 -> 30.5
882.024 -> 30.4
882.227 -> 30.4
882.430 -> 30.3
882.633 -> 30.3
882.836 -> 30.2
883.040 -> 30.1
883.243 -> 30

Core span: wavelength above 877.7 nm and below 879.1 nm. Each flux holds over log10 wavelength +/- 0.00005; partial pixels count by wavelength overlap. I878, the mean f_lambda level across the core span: 30.5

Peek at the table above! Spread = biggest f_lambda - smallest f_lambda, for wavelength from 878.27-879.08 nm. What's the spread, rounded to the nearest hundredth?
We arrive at 0.10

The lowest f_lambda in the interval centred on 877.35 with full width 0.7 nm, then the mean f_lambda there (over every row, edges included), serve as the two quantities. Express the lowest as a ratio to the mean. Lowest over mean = 0.997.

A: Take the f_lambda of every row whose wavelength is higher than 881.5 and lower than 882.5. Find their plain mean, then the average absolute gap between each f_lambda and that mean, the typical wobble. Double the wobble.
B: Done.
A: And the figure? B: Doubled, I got 0.128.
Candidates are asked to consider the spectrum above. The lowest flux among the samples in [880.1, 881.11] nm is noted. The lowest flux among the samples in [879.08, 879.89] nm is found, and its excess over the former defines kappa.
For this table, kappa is 0.30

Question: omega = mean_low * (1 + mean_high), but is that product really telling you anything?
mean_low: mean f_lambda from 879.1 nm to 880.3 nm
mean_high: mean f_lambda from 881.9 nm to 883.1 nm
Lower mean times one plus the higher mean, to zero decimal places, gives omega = 956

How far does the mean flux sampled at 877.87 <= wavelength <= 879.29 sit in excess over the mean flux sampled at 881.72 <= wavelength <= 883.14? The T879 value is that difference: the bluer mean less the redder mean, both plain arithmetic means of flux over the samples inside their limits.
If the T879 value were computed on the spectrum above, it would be 0.23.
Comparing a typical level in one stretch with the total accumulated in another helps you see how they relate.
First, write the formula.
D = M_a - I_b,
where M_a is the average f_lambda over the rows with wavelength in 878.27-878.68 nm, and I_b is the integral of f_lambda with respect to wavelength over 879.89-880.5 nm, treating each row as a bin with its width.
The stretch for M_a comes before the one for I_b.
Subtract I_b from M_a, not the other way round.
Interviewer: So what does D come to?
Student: 12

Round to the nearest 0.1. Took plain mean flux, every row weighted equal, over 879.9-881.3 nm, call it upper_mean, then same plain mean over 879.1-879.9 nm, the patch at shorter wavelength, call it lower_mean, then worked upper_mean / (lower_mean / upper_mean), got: 30.1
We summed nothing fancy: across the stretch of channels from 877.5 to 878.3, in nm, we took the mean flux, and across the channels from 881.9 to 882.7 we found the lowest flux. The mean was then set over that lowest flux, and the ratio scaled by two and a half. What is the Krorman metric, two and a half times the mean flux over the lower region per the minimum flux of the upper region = 2.51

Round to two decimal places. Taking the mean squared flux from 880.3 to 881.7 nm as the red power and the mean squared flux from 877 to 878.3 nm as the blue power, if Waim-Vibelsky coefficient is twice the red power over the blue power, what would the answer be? 2.01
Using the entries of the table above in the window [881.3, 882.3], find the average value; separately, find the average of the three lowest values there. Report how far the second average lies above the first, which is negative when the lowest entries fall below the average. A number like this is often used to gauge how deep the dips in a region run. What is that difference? -0.03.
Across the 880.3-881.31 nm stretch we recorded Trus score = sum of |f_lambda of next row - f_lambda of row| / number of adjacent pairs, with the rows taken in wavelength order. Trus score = 0.050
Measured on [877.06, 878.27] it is 0.080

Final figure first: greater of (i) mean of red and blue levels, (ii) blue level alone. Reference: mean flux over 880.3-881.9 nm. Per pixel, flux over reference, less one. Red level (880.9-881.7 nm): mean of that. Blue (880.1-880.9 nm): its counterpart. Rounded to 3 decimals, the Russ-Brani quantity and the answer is 0.000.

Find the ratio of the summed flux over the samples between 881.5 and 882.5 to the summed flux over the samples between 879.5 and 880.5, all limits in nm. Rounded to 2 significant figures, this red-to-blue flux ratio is 1.0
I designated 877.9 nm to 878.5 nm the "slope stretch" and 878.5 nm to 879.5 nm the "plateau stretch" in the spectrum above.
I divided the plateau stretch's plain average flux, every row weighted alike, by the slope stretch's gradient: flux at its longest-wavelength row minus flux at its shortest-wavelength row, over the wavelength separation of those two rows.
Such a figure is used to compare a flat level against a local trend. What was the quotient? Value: 124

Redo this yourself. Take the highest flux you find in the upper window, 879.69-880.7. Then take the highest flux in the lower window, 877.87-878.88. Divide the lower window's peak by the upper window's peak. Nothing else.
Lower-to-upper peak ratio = 1.00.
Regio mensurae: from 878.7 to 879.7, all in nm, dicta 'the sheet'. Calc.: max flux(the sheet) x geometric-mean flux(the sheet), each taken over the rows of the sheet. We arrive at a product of 936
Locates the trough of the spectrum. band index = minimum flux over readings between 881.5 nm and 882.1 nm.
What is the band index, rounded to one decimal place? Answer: 30.4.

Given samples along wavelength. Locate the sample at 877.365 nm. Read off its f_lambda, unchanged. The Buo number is 30.2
